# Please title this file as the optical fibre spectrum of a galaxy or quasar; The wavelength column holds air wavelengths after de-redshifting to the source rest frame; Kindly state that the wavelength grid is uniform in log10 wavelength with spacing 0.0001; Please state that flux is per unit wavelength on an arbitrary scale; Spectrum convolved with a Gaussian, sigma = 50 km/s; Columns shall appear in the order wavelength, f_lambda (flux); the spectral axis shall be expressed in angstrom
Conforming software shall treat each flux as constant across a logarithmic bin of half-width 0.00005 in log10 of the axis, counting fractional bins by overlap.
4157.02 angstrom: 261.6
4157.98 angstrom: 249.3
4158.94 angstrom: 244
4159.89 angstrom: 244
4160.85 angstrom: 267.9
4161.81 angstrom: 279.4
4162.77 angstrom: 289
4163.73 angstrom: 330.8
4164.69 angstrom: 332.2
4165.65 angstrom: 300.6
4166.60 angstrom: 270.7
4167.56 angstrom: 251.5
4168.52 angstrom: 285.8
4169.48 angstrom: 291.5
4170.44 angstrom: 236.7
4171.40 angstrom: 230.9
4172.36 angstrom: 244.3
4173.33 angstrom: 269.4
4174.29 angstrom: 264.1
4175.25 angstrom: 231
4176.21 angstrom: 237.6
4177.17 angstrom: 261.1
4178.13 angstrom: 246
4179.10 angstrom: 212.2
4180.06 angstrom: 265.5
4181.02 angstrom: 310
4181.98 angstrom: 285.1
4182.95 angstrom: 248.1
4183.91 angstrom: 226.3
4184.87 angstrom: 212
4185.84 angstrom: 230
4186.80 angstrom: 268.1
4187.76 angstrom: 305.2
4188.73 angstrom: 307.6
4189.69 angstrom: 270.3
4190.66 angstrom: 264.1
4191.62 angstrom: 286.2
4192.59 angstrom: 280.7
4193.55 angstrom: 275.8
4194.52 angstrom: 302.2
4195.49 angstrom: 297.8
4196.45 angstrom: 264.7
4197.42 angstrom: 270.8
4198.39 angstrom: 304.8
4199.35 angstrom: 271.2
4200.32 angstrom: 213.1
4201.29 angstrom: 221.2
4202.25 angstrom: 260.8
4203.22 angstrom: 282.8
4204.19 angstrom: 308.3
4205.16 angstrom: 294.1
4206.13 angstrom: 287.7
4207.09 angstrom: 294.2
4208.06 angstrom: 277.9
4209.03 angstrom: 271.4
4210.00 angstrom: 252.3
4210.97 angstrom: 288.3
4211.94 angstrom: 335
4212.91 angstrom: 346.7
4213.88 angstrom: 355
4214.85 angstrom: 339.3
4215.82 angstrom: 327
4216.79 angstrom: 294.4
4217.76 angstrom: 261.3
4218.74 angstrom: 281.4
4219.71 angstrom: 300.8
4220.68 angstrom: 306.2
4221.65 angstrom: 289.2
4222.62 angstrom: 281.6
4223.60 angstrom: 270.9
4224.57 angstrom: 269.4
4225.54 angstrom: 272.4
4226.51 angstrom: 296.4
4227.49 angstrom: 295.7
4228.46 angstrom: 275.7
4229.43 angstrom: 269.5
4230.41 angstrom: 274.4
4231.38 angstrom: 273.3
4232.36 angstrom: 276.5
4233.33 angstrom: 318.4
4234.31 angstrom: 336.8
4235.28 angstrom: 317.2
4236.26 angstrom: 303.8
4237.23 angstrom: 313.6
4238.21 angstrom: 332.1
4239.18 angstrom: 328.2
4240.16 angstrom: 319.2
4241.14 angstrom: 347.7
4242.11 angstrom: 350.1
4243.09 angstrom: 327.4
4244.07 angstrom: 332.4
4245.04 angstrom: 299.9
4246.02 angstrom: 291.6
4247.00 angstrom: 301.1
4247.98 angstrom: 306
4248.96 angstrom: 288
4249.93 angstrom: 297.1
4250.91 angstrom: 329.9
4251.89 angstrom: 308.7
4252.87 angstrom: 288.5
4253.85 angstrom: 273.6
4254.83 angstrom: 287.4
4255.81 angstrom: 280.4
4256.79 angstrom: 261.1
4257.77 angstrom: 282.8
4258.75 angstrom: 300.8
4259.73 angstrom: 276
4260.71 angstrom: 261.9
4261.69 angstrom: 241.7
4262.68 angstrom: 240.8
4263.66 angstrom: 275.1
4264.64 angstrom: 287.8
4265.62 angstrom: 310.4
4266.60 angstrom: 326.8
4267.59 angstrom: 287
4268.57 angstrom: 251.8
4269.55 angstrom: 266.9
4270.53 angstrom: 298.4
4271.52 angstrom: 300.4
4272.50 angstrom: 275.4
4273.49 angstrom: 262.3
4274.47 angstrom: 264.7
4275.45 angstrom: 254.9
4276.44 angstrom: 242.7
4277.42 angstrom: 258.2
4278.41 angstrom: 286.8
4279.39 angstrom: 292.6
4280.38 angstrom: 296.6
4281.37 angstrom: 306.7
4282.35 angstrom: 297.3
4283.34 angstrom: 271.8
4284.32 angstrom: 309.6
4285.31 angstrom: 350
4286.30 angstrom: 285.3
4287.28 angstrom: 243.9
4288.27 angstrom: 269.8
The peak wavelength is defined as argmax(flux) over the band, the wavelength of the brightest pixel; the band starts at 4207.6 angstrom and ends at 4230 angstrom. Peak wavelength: 4213.88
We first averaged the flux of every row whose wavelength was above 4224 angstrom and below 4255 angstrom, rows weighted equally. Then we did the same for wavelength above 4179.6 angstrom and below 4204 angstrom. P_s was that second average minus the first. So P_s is -34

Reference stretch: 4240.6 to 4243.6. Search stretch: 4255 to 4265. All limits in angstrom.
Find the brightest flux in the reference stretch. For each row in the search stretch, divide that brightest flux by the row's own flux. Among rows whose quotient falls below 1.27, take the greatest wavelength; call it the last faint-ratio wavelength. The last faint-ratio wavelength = 4264.64 angstrom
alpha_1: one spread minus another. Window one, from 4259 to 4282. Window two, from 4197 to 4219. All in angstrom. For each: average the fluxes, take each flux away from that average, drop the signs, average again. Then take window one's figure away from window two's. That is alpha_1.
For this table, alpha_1 7.5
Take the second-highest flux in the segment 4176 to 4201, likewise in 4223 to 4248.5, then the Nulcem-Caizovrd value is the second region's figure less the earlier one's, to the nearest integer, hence 40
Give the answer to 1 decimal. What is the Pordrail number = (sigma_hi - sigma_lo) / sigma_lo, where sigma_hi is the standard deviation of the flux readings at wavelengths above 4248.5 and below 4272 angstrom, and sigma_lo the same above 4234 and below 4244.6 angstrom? 0.7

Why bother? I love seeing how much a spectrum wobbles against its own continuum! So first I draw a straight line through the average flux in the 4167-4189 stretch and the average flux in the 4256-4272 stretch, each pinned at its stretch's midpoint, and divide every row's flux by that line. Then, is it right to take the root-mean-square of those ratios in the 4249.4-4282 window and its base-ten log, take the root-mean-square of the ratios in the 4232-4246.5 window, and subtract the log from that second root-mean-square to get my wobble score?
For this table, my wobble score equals 1.17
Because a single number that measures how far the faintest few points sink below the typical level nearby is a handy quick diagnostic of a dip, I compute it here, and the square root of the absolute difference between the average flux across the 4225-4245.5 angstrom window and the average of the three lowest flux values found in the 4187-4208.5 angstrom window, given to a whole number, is 9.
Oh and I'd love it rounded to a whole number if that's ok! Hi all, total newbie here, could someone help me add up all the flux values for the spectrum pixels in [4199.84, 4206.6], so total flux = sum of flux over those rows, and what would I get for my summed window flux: 1868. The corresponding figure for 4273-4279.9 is 1862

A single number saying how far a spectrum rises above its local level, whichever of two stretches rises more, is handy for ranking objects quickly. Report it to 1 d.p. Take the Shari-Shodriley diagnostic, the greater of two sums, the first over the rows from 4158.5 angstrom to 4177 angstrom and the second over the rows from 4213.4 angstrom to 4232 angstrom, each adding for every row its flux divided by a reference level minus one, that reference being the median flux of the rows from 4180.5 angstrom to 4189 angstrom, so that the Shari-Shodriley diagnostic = 1.6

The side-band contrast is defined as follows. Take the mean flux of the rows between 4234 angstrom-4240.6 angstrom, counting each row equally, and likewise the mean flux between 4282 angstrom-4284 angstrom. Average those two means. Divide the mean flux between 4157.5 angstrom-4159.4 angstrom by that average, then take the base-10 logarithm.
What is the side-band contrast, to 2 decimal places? -0.09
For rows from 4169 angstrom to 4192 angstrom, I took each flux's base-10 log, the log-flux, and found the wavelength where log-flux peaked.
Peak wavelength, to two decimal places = 4181.02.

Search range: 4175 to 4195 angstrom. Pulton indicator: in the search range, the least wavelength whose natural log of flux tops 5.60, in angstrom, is 4181.02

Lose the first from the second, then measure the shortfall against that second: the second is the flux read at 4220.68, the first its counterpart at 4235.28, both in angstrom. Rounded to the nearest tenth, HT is 0.0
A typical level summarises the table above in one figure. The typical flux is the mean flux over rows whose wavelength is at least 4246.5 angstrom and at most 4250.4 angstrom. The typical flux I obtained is 298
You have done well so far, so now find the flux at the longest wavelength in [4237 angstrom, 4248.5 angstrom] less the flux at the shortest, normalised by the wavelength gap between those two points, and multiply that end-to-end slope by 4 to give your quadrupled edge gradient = -2.8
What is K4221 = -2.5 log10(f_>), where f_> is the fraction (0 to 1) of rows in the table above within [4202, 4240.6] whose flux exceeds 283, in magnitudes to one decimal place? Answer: 0.6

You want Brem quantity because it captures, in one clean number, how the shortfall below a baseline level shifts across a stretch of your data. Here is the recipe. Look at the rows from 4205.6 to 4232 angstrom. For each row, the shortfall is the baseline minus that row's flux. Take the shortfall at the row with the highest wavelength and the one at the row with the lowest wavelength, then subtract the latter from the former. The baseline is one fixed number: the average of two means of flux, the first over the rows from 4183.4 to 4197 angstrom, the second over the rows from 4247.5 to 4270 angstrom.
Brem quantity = 14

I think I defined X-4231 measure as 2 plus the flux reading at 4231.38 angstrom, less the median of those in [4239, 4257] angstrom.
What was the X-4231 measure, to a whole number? -26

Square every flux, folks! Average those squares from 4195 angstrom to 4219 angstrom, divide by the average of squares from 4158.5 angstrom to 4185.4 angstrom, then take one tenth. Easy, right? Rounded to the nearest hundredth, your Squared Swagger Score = 0.12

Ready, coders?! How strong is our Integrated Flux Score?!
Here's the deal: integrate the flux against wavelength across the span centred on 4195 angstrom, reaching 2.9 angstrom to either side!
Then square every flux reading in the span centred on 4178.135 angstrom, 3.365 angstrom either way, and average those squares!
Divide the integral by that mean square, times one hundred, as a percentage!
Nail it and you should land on 2.5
